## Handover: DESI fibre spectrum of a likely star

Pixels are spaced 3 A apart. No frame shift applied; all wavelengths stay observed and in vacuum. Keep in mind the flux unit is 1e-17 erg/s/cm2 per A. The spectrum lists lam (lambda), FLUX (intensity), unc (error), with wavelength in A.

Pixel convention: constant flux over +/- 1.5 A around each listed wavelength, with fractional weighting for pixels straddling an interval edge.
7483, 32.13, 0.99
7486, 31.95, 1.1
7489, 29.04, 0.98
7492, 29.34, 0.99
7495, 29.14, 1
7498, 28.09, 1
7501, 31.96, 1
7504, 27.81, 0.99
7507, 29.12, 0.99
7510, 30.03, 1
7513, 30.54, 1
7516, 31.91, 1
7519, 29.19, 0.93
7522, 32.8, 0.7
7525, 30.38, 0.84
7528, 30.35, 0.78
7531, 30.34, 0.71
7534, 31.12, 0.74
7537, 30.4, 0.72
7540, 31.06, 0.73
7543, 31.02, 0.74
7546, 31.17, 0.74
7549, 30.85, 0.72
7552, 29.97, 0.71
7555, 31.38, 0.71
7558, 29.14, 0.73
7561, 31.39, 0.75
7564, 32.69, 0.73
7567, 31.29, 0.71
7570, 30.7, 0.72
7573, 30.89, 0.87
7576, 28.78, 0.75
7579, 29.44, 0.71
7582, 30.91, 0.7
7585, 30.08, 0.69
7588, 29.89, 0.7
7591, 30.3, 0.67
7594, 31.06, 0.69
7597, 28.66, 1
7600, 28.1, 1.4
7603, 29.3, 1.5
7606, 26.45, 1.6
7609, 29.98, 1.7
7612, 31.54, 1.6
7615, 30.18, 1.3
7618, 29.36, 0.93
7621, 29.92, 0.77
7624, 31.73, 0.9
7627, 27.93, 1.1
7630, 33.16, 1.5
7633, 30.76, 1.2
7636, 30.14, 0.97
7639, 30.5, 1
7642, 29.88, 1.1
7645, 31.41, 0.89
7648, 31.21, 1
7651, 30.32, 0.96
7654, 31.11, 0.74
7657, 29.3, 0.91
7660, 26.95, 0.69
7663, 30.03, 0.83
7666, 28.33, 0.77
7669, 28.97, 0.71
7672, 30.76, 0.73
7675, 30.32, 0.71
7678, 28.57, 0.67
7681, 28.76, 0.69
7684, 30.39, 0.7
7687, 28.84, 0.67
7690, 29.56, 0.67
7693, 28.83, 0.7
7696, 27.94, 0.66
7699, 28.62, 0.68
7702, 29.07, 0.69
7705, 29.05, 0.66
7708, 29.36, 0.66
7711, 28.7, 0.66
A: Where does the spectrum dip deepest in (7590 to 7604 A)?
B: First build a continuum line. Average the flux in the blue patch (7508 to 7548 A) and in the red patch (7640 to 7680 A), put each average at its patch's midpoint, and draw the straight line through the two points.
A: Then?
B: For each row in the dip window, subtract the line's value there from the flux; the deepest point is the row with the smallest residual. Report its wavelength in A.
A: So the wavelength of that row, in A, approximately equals 7600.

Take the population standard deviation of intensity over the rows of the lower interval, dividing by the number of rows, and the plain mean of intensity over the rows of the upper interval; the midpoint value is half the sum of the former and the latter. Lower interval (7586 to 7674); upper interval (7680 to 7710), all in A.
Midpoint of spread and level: 15.2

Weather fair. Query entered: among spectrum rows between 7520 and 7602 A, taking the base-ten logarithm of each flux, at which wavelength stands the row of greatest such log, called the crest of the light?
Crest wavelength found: 7522 A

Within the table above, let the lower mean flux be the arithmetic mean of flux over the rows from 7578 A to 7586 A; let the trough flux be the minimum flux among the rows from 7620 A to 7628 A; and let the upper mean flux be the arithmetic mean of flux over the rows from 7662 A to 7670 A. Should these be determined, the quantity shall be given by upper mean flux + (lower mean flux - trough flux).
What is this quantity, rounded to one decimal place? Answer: 31.3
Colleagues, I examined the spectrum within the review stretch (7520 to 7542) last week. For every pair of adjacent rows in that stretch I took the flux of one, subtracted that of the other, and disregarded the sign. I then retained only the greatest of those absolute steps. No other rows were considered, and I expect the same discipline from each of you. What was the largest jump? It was 2.4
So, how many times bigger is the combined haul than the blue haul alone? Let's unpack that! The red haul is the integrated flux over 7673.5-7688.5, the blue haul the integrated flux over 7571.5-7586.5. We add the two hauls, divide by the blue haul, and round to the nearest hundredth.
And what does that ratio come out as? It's 1.98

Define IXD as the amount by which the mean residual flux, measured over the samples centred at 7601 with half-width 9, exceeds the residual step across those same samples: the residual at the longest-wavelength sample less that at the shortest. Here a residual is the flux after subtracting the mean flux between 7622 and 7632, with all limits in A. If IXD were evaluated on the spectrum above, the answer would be -0.9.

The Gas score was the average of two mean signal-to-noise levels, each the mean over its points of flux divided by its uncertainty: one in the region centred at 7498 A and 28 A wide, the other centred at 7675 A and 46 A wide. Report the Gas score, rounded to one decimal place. 35.1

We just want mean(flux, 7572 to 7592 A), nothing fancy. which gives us 30.0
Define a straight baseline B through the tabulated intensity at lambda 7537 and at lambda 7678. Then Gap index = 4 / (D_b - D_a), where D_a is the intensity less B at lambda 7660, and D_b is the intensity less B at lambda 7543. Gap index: 1.6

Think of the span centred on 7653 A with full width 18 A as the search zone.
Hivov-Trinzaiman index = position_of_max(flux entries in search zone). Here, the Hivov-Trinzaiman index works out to 7645 A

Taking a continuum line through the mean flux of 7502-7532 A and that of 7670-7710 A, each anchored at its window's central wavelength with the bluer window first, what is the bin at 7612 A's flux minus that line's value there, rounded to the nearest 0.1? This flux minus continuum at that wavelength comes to 1.8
